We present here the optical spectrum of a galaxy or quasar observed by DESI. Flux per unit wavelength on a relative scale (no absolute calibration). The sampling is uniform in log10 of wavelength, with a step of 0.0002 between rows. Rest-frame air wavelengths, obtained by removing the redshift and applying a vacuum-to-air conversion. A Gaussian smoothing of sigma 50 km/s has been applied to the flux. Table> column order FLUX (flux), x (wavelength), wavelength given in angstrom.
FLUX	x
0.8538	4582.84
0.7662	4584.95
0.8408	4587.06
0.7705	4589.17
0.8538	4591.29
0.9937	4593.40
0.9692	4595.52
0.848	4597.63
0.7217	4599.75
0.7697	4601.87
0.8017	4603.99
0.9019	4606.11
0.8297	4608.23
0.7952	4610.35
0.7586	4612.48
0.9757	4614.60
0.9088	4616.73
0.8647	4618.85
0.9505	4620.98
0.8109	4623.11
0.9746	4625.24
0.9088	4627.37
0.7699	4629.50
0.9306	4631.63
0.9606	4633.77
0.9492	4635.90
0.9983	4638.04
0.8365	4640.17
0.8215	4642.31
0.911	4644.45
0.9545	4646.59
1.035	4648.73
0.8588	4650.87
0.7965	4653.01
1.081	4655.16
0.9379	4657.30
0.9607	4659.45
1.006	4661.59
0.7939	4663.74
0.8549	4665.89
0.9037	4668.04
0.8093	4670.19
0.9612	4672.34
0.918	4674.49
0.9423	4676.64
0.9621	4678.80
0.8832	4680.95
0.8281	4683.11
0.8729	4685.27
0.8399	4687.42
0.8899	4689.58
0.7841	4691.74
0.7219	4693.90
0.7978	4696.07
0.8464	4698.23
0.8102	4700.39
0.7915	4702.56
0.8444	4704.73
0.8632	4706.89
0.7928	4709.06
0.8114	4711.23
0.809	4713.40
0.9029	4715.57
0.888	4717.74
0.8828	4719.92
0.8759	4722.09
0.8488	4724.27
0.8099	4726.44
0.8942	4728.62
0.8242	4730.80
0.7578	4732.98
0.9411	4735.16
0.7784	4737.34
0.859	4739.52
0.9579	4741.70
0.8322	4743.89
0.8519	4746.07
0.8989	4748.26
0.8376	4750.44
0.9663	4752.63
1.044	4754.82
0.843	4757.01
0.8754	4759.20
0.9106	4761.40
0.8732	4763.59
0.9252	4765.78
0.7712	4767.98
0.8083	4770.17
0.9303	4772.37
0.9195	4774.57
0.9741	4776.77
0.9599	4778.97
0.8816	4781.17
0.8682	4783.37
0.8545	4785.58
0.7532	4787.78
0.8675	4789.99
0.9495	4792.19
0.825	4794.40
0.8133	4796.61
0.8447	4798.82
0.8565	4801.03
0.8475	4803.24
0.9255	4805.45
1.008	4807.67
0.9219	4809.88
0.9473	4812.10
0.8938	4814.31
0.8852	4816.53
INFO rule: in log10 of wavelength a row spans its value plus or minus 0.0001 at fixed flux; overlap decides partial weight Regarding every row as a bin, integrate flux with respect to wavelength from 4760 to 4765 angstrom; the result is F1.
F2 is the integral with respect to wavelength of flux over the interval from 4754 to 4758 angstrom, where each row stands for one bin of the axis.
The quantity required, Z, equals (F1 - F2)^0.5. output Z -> 0.84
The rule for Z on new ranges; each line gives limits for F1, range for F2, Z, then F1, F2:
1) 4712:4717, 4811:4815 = 0.76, 4.3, 3.70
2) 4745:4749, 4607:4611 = 0.46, 3.5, 3.28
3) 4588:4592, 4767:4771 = 0.27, 3.2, 3.16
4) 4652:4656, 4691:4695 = 0.85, 3.7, 3.00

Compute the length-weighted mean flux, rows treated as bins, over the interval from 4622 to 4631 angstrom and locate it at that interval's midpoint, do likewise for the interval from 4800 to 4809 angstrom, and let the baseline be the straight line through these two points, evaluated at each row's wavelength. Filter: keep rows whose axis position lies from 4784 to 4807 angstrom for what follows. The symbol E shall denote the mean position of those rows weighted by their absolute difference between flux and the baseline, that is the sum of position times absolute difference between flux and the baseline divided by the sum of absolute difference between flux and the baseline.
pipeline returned 4794.1 angstrom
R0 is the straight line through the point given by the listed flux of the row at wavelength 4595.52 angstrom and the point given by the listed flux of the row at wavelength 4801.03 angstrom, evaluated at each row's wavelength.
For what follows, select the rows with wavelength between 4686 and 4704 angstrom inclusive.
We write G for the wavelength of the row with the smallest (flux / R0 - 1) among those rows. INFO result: 4693.90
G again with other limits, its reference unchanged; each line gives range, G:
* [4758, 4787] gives 4767.98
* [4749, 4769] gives 4767.98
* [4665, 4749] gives 4693.90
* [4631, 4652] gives 4642.31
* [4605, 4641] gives 4612.48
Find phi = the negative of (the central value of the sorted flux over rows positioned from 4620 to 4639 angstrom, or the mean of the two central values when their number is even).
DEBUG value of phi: -0.95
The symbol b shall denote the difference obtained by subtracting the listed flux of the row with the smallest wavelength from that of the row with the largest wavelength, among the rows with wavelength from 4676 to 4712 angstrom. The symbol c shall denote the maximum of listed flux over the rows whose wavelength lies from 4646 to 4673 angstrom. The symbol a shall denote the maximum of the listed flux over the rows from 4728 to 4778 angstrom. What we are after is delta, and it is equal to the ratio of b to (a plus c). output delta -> -0.06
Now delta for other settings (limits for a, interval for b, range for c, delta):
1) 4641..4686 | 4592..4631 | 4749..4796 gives -0.11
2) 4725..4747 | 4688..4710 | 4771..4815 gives -0.05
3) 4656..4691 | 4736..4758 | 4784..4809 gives 0.03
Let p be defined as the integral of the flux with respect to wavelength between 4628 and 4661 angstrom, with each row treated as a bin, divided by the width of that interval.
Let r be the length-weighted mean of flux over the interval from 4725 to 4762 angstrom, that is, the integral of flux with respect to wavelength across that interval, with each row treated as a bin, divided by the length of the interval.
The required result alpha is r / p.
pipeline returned 0.95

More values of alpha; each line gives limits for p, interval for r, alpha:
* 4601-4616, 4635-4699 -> 1.07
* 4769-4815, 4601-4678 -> 1.01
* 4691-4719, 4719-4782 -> 1.07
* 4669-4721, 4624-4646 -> 1.06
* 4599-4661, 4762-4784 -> 1.00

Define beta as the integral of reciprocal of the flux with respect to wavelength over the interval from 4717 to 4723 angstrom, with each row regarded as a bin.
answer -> 6.80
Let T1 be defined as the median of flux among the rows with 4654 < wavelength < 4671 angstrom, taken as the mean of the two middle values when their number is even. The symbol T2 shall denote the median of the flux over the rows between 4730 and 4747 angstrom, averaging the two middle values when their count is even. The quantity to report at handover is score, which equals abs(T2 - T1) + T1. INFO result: 1.000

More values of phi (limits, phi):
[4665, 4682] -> -0.91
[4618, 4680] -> -0.93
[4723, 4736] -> -0.84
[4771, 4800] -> -0.87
